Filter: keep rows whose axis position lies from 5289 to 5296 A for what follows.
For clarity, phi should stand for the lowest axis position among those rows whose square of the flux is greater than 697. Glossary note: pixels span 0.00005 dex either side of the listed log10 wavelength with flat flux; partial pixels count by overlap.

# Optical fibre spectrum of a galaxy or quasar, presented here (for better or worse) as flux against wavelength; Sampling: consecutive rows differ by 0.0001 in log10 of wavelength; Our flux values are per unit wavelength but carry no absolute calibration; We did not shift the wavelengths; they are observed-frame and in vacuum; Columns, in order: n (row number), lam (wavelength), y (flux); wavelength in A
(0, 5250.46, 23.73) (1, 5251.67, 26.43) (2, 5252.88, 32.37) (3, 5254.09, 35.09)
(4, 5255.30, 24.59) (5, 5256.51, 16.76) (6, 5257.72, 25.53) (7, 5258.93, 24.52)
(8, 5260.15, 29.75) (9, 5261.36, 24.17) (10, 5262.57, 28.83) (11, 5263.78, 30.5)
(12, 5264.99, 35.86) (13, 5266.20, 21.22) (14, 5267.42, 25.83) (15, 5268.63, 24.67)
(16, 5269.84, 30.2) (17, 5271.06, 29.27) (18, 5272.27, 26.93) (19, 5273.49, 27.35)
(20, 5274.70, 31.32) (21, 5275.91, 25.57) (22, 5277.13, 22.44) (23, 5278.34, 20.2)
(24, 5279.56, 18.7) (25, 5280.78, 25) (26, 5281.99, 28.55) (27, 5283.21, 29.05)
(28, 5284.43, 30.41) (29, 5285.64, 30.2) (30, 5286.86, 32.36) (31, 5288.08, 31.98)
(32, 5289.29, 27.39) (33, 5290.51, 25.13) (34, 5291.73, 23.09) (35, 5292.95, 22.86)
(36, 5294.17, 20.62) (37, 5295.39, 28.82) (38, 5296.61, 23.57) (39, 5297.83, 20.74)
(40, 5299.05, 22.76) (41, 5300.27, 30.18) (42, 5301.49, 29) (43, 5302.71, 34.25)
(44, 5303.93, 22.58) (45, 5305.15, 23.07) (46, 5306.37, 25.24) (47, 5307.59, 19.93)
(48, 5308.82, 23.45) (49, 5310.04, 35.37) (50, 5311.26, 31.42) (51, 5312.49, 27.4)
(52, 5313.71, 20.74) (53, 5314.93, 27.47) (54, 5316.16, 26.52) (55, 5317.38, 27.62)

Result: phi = 5289.29 A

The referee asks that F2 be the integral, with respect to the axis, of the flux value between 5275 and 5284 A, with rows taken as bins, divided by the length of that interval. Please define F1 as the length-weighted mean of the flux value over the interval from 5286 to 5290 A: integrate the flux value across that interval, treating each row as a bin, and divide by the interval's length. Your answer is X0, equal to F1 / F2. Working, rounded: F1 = 30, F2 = 25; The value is 1.24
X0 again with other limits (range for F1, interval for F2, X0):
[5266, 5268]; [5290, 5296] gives 0.99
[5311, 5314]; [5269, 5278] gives 0.97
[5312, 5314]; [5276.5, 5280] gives 1.19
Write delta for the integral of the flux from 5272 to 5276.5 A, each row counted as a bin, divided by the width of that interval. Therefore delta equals 28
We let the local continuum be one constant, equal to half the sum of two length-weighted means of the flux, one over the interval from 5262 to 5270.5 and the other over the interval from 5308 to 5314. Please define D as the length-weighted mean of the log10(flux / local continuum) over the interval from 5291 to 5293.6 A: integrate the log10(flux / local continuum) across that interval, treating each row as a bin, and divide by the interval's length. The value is -0.084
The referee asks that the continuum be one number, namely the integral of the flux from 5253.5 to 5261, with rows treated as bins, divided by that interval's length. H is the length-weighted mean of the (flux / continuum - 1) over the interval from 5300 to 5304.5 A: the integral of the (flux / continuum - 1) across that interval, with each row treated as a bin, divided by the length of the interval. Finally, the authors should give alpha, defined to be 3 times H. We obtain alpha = 0.4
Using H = 0.12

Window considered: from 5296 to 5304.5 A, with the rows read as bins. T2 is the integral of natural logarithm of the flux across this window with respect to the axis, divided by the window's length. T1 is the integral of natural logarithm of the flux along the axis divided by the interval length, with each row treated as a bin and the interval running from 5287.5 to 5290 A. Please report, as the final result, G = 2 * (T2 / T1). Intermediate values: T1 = 3.39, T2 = 3.25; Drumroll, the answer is 1.92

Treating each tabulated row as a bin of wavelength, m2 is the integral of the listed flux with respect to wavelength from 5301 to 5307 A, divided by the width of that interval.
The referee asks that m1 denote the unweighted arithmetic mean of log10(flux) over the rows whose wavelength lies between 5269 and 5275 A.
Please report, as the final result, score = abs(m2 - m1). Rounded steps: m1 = 1.462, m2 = 26.8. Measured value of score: 25.3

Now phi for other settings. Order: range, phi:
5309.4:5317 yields 5310.04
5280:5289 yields 5281.99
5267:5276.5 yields 5269.84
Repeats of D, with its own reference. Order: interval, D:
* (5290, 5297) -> -0.068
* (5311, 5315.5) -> -0.030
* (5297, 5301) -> -0.060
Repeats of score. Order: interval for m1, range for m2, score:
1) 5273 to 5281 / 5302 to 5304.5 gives 27.2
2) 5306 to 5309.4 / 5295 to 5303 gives 25.4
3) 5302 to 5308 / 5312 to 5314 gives 23.1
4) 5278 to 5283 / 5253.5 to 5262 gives 24.4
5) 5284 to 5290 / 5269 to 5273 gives 27.0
